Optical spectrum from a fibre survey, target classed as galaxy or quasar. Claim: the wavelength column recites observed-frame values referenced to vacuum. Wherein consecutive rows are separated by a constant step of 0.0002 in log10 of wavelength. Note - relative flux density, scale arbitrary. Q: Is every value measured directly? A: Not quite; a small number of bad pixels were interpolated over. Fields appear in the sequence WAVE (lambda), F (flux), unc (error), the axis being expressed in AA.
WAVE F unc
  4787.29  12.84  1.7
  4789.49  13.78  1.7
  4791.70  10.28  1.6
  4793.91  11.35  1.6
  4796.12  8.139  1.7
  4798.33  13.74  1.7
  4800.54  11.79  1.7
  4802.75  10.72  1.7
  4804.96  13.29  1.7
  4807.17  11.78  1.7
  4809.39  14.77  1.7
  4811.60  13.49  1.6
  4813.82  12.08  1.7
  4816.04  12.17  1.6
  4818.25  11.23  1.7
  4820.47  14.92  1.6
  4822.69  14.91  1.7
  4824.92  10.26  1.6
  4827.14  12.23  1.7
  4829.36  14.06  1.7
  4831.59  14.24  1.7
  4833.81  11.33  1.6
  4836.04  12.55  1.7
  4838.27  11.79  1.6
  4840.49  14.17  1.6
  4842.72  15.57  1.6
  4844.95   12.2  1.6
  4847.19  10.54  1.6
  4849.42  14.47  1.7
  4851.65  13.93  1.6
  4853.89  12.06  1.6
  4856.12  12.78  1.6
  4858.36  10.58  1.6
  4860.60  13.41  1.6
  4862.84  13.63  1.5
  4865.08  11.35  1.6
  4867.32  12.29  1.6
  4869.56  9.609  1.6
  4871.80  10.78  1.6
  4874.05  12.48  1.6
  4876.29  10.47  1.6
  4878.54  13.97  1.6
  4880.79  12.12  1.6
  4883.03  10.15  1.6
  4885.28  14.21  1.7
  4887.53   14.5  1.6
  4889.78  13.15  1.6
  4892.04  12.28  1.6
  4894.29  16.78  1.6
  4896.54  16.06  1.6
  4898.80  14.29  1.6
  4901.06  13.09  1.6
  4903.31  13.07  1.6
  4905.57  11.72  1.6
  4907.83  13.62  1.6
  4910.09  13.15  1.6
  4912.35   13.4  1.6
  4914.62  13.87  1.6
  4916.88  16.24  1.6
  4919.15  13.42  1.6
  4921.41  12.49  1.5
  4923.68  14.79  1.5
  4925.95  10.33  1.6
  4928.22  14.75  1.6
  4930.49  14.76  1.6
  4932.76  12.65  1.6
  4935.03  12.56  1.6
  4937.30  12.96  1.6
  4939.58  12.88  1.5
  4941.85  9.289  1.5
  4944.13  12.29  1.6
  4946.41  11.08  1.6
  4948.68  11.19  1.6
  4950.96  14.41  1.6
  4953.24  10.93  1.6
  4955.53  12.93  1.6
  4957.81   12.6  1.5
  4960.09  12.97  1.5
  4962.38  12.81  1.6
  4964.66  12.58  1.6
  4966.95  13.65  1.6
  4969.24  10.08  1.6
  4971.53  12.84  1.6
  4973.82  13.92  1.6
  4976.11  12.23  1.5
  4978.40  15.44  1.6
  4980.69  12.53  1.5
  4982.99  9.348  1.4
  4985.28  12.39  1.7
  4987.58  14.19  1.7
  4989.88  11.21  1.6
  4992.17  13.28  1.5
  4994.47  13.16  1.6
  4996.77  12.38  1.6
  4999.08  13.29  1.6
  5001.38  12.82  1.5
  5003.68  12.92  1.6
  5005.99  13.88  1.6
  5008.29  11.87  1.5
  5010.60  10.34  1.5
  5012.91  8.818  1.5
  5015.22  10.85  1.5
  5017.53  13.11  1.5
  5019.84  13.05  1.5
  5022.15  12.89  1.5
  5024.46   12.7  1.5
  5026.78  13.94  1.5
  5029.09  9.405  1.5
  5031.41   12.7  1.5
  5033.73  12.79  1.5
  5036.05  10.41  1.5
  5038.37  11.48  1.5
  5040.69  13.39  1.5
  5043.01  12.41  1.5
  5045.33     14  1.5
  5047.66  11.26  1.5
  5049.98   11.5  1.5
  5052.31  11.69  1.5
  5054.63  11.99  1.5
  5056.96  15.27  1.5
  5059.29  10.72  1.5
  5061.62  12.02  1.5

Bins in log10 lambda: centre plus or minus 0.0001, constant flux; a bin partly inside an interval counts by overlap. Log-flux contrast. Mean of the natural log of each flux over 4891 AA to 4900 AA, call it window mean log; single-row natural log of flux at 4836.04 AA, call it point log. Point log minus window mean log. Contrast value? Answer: -0.16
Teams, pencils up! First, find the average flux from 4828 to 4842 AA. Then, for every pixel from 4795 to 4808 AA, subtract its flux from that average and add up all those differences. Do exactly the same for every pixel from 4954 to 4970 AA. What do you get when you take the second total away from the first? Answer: 5.1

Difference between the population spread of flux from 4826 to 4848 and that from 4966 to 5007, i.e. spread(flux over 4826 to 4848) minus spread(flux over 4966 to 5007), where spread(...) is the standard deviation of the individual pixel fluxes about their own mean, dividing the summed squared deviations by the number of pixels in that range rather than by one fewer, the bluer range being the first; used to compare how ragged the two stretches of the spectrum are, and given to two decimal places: 0.09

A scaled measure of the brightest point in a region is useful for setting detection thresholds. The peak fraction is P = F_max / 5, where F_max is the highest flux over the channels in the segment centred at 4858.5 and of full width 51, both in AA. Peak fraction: 3.11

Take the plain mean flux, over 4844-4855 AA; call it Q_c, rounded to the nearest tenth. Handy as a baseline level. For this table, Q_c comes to 12.6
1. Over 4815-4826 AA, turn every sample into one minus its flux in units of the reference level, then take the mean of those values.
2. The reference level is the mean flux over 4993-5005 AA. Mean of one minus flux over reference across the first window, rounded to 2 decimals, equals 0.02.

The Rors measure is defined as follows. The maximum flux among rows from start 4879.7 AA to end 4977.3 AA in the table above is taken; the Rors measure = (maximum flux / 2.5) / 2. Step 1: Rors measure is 3.36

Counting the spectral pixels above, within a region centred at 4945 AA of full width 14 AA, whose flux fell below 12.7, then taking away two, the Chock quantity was 2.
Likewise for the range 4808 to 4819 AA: 1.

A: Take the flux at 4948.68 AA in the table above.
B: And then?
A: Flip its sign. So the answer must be -11.2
